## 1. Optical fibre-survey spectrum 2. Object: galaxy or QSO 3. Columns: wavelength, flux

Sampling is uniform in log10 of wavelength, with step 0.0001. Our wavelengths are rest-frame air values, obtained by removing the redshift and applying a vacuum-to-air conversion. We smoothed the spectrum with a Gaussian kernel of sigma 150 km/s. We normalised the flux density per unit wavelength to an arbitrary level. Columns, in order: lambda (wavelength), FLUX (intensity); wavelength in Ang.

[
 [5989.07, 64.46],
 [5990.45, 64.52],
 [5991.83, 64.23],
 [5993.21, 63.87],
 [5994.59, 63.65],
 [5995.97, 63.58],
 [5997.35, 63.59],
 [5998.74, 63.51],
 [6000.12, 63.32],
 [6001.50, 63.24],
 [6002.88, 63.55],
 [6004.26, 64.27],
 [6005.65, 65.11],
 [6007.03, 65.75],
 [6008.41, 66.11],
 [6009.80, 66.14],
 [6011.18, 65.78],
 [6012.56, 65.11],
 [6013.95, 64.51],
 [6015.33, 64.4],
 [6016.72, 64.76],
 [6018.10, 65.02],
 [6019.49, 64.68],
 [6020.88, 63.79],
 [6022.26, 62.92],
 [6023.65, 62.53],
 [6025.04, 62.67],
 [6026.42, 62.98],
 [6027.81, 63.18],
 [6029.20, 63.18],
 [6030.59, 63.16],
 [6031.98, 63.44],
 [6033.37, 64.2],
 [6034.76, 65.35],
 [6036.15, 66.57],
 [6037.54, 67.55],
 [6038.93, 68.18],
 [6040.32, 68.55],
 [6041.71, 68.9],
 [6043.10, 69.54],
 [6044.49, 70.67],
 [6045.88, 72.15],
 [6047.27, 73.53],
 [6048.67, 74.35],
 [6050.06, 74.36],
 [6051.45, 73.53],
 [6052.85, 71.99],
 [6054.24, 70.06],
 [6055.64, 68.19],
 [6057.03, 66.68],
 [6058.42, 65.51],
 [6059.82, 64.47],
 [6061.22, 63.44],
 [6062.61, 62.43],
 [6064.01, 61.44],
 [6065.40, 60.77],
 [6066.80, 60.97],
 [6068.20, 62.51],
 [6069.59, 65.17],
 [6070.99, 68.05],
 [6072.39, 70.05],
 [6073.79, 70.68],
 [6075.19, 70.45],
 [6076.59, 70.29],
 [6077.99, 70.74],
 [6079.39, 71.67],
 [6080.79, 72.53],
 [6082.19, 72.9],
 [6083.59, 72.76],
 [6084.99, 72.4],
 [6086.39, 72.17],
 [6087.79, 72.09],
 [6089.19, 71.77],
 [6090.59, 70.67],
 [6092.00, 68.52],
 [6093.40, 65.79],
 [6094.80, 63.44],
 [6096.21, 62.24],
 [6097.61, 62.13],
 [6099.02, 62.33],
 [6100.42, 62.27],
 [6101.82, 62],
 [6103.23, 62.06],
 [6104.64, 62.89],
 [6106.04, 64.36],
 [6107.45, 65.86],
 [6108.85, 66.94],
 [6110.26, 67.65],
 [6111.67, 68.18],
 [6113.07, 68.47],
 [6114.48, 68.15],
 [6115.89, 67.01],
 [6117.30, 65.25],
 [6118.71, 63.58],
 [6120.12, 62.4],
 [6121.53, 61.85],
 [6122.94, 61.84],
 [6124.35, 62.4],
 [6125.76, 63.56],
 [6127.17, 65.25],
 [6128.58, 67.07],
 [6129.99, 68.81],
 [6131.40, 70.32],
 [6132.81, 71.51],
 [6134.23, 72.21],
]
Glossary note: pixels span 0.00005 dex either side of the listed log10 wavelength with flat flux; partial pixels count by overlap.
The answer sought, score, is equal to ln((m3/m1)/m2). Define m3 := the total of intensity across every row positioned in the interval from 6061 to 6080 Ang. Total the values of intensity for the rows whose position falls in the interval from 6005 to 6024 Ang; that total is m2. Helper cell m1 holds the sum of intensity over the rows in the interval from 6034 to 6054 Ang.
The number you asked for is -6.87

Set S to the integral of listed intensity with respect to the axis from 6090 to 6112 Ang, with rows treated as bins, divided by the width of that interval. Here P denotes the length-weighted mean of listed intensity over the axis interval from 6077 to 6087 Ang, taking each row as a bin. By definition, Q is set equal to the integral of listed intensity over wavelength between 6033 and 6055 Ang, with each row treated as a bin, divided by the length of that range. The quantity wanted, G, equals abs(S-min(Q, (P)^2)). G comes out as 5.3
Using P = 72.1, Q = 70.0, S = 64.7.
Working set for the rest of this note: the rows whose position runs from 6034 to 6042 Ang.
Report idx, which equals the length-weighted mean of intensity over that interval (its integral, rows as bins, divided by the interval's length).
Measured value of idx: 67.4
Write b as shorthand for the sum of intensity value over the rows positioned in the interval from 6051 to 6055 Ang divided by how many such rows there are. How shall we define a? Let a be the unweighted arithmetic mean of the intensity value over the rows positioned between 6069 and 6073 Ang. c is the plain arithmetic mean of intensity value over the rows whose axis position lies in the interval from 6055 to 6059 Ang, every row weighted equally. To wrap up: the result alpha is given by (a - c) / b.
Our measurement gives 0.01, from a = 67.8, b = 72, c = 67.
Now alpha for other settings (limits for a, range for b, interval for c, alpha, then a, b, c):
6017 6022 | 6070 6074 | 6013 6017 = 0.00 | 64.5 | 70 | 65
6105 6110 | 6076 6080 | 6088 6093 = -0.06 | 65.7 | 71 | 70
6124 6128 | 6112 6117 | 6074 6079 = -0.10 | 63.7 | 68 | 70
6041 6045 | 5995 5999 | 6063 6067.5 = 0.14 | 69.7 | 64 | 61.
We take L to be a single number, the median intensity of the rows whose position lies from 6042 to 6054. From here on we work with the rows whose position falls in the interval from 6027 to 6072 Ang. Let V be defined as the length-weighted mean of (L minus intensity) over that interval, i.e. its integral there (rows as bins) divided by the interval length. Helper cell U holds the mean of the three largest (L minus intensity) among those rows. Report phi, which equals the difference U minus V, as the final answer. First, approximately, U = 11.8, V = 5.9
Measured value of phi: 6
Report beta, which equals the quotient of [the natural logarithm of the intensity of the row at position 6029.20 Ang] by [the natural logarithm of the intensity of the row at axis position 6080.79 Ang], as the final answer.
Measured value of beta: 0.968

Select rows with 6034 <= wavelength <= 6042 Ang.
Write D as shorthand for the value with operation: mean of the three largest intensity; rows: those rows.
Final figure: 68.5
